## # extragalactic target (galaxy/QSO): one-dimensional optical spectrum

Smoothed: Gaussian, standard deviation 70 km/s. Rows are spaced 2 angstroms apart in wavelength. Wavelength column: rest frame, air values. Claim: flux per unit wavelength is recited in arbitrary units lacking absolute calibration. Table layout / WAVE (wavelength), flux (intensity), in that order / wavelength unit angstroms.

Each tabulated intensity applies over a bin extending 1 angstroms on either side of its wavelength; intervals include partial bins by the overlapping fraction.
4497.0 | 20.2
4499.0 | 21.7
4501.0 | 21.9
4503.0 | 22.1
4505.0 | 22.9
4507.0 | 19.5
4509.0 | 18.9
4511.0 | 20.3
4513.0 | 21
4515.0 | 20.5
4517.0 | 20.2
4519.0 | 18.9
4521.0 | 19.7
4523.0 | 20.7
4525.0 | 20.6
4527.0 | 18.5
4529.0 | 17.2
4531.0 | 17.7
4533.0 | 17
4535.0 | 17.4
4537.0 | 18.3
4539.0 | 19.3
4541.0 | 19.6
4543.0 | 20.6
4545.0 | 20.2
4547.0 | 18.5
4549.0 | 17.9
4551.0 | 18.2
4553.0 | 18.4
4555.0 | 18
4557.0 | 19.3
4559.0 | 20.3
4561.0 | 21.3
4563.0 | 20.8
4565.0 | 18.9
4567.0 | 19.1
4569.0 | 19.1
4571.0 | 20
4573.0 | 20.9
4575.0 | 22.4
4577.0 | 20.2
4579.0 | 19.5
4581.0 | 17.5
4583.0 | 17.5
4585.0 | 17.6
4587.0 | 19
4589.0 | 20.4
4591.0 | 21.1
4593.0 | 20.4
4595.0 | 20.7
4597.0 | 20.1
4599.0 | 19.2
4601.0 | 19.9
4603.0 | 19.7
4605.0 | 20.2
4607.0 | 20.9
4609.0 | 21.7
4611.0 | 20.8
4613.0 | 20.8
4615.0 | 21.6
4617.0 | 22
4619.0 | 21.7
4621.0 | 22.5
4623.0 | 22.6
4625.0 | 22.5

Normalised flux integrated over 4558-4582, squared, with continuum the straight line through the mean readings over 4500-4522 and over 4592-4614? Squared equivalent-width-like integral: 551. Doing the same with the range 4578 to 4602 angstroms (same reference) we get 520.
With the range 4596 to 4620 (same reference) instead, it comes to 594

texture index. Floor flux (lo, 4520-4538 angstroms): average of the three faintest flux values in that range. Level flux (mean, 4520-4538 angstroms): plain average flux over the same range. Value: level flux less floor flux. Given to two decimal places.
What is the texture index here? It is 1.37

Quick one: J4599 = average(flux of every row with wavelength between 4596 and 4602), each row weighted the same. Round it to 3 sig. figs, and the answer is 19.7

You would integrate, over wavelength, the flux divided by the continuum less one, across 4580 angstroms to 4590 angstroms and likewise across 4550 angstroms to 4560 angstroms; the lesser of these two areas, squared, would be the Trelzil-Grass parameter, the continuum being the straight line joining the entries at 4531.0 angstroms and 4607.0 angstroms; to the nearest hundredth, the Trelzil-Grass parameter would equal 0.63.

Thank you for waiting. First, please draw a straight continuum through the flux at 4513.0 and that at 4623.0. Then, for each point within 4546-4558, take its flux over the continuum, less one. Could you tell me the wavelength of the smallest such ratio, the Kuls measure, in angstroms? 4549.0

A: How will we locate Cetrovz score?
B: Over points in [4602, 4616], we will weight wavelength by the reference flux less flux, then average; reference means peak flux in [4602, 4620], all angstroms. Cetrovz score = 4607.4 angstroms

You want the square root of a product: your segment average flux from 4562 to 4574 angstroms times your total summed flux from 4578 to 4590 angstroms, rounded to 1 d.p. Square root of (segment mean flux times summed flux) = 47.0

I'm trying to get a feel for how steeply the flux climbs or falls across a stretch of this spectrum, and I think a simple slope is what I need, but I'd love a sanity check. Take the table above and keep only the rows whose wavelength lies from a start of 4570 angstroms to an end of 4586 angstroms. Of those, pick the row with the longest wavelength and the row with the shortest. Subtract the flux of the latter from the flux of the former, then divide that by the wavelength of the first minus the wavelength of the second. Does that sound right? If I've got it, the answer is -0.17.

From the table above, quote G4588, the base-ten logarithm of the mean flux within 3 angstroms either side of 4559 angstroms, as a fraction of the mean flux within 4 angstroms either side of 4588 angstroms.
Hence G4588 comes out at 0.017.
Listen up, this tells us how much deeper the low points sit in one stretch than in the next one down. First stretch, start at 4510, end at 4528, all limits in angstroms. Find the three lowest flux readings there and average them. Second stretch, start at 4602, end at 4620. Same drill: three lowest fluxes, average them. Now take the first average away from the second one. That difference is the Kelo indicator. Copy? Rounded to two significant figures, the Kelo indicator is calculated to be 1.2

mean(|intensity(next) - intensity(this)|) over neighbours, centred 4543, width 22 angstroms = 0.68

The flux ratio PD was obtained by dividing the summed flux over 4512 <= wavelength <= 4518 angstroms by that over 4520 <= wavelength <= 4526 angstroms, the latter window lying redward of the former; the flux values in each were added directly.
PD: 1.01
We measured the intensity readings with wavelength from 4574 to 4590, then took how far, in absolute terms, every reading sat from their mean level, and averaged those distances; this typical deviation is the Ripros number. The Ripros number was 1.4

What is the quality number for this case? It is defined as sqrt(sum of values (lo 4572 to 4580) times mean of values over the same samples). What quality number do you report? 41.5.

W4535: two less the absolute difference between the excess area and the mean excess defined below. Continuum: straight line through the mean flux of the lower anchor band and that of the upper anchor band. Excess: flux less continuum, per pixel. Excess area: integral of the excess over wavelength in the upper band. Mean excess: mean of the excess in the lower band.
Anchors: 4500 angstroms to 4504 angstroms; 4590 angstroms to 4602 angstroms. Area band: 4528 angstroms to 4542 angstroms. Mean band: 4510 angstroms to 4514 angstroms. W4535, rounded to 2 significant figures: -43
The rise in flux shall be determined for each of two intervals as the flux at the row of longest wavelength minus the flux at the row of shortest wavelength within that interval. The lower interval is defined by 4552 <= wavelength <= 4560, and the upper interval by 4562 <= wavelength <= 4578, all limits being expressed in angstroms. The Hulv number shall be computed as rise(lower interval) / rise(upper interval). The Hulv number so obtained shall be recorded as -3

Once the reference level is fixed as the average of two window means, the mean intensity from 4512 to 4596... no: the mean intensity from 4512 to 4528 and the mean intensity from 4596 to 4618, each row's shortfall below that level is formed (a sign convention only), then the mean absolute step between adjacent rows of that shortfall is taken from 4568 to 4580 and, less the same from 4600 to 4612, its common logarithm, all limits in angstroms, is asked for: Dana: -0.21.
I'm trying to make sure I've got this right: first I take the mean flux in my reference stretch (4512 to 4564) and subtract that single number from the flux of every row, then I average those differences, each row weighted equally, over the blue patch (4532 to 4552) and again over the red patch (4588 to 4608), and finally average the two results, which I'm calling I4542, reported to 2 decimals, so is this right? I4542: 0.25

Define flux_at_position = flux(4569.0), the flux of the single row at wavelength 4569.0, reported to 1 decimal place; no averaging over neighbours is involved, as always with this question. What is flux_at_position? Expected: 19.1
